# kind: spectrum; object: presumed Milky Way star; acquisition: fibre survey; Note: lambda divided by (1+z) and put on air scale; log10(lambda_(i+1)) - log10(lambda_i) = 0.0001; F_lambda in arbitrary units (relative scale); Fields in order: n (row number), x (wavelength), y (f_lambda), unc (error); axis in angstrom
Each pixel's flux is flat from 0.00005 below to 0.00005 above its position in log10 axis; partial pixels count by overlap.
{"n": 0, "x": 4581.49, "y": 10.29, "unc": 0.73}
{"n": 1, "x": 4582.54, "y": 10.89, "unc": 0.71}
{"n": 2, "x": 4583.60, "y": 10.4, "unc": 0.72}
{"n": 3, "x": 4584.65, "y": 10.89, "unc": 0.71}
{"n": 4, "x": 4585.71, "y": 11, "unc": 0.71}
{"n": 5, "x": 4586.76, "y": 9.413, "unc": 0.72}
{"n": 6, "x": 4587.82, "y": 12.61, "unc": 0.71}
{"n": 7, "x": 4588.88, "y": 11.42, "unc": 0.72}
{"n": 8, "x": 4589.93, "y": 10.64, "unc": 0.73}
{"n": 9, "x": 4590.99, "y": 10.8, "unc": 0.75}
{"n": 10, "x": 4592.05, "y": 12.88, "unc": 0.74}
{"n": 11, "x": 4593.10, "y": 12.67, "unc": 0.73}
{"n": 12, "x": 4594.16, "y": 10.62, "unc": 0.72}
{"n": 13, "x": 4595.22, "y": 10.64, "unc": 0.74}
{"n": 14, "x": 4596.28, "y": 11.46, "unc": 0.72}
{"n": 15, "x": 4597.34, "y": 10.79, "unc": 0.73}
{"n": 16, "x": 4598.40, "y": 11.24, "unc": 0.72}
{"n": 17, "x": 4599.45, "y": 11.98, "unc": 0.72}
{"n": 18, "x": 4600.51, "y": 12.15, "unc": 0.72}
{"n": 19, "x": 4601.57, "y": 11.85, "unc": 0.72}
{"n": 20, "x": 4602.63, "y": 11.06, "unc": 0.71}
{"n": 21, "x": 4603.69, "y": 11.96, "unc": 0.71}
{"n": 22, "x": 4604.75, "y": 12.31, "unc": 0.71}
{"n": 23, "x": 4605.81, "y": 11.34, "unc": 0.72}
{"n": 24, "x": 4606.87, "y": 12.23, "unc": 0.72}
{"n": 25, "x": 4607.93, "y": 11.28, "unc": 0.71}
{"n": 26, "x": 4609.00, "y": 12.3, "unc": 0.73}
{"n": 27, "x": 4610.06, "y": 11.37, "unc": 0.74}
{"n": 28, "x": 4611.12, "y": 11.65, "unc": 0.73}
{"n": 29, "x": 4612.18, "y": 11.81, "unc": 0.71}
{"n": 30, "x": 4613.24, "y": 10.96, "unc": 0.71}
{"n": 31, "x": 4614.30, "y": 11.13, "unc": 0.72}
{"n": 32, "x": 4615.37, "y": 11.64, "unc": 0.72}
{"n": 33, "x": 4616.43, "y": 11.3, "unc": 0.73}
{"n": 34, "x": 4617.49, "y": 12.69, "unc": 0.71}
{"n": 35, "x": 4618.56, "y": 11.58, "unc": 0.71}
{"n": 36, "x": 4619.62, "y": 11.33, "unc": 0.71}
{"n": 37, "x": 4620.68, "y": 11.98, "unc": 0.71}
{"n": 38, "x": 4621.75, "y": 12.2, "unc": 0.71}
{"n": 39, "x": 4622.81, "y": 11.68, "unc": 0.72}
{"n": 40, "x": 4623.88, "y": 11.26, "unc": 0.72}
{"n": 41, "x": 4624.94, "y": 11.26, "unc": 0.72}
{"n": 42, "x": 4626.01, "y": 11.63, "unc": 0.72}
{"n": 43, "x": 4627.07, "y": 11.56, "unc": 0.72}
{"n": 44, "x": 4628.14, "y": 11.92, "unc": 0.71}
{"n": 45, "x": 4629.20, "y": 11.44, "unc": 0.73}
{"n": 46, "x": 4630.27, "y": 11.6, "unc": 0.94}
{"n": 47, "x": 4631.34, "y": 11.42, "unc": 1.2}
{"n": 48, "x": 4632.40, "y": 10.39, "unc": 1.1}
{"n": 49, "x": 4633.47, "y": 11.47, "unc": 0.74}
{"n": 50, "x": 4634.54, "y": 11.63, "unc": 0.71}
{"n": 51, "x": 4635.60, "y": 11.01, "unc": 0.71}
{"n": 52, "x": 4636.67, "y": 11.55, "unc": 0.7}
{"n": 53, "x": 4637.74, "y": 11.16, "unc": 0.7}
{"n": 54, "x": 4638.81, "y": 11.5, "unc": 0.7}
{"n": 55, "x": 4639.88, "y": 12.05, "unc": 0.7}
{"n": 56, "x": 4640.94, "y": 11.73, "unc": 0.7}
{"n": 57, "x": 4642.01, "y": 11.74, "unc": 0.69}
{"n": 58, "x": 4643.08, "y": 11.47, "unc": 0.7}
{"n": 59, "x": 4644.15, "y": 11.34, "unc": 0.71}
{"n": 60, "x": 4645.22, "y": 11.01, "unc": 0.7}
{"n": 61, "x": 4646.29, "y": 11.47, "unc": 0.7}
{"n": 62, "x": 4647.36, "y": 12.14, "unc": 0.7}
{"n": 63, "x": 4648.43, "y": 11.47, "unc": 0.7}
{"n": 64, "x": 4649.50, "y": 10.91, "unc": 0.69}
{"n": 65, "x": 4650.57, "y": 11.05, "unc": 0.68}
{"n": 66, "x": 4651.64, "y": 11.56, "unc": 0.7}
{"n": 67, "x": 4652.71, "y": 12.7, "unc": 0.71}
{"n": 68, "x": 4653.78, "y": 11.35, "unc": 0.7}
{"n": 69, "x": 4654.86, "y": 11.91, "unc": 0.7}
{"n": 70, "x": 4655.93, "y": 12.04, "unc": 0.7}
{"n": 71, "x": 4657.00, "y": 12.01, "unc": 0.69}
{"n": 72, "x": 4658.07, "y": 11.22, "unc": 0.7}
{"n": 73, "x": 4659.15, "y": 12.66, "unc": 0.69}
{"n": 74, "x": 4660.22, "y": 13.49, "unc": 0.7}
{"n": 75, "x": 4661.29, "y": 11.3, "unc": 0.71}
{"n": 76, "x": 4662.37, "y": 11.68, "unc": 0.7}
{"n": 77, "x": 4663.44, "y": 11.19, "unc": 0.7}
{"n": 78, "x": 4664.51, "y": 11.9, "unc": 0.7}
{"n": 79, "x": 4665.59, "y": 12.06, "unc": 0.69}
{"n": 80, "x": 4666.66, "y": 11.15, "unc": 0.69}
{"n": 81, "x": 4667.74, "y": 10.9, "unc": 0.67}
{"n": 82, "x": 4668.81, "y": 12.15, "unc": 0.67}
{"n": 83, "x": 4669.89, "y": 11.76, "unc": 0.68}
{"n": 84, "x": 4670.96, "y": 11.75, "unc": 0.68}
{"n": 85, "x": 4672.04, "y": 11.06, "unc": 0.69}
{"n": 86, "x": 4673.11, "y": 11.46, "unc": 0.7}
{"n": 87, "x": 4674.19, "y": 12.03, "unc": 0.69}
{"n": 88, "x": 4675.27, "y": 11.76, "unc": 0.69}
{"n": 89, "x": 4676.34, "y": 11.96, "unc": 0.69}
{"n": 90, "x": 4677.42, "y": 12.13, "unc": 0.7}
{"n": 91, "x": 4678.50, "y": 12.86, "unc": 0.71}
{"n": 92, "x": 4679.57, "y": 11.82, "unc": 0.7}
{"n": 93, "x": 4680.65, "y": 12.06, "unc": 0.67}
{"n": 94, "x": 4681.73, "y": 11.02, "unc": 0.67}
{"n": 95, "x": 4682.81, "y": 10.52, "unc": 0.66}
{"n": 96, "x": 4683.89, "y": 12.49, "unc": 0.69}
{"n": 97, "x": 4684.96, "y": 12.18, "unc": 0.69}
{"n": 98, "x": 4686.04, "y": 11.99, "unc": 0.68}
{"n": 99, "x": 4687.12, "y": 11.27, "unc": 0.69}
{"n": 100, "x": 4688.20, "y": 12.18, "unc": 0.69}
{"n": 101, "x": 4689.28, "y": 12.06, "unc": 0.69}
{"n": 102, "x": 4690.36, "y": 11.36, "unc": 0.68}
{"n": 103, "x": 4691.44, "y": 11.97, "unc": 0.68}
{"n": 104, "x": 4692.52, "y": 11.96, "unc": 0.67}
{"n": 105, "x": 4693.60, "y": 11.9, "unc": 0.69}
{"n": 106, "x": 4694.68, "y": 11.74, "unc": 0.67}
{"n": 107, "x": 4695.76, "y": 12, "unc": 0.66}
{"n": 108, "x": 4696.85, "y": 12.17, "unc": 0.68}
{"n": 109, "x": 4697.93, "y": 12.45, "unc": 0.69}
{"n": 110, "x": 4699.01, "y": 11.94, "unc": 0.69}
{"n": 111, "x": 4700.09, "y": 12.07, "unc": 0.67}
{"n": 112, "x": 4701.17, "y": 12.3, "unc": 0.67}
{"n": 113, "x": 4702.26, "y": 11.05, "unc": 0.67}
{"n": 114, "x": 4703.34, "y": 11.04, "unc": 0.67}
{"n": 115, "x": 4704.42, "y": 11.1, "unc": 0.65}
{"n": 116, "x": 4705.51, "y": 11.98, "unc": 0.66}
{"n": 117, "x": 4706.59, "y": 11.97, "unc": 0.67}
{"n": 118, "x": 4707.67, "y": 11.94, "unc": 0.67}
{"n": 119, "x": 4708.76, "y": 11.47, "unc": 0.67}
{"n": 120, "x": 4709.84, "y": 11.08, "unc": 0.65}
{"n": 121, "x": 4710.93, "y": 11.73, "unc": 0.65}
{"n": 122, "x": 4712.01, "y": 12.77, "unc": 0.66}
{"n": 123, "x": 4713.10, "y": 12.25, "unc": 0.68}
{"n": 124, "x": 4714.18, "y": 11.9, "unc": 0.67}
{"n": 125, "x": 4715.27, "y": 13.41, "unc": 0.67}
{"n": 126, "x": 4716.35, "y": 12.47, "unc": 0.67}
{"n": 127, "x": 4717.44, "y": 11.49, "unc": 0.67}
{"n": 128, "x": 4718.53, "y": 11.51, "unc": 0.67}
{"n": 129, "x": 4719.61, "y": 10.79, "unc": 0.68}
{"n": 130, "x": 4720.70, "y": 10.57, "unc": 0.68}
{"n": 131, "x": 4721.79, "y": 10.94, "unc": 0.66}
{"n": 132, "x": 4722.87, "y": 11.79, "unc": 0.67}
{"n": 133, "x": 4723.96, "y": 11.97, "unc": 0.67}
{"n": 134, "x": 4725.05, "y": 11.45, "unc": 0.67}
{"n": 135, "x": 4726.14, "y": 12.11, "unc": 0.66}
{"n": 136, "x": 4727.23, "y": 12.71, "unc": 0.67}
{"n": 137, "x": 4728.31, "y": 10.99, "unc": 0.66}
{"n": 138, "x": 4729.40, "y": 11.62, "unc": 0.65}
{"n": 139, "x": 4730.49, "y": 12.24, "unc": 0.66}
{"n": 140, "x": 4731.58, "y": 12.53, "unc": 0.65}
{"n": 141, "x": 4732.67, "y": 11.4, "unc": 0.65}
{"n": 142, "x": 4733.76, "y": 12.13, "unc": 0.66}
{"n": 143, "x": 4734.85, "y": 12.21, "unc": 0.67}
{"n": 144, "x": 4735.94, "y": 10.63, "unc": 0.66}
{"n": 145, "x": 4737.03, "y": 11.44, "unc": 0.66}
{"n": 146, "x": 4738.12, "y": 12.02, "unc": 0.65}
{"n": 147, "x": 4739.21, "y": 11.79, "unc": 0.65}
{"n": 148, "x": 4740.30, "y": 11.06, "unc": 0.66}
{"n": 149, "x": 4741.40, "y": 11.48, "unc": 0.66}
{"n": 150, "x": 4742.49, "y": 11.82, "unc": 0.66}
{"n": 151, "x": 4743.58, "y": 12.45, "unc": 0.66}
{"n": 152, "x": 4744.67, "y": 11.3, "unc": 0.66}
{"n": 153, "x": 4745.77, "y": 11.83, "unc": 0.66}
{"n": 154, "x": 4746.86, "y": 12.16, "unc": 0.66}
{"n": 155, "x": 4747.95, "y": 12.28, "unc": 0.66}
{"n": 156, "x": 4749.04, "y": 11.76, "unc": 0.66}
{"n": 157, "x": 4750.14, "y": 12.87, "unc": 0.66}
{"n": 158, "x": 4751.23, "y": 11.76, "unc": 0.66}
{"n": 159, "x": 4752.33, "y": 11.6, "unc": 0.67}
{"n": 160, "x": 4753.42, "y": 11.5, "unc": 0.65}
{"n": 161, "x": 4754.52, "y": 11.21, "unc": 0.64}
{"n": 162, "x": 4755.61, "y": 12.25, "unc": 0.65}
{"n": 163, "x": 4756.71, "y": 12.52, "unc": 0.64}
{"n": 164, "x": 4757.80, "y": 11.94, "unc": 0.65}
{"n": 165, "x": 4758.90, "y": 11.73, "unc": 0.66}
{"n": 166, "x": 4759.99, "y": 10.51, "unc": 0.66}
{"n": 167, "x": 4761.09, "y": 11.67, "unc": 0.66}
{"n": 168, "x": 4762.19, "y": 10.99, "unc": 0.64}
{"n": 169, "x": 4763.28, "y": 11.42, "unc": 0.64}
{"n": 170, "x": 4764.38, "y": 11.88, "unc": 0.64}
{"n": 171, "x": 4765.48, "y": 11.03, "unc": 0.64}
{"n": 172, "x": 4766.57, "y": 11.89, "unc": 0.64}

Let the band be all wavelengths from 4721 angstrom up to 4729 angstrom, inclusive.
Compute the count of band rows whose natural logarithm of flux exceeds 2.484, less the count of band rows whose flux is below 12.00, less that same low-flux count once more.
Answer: -8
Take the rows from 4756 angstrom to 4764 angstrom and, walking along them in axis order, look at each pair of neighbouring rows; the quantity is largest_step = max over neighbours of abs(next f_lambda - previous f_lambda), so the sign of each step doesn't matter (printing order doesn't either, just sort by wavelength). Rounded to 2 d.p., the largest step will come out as 1.22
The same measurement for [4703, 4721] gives 1.51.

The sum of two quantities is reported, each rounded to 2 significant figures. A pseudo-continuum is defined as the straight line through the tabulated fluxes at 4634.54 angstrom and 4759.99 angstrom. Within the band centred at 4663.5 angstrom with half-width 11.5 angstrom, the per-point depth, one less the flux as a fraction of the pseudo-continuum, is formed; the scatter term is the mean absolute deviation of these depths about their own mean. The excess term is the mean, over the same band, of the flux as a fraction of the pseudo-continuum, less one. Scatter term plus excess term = 0.078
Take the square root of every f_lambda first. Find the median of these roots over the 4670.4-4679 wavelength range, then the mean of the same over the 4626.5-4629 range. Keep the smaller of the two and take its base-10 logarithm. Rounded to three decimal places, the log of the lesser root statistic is 0.535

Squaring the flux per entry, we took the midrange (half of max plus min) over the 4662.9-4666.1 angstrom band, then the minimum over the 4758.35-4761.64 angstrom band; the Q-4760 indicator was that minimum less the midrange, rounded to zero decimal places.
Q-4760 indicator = -25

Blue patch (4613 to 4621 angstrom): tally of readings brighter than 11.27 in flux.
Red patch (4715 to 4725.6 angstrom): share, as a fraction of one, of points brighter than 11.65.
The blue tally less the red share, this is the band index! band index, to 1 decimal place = 5.6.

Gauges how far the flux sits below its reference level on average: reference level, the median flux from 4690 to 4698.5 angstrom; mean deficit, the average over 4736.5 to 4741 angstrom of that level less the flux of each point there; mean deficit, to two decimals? 0.39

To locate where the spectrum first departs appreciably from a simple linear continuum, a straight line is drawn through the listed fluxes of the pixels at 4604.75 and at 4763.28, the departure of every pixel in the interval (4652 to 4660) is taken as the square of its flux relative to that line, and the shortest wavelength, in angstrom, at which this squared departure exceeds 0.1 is 4652.71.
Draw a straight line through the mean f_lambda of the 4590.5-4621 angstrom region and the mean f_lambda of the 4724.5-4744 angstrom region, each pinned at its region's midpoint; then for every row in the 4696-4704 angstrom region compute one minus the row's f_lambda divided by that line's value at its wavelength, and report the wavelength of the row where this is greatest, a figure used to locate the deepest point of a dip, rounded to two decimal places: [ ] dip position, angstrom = 4703.34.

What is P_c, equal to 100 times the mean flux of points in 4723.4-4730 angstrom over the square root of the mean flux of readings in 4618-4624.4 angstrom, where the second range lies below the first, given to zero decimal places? 346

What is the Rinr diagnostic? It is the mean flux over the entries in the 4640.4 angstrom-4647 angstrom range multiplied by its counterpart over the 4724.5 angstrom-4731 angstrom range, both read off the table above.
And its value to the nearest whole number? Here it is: 136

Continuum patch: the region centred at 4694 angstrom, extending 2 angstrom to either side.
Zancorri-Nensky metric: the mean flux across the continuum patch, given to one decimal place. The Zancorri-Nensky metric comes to 11.9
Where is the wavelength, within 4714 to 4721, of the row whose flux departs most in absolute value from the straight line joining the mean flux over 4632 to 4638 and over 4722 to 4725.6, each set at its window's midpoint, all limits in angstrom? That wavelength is 4715.27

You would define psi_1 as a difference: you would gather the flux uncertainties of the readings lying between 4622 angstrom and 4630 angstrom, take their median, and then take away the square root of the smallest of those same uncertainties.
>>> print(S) -0.123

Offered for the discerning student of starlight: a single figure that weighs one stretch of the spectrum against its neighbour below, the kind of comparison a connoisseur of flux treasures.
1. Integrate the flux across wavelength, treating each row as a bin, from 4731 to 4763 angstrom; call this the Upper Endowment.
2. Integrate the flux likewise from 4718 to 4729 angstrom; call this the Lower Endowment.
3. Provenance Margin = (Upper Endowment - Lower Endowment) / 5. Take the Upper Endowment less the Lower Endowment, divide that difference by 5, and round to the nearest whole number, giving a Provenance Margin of 50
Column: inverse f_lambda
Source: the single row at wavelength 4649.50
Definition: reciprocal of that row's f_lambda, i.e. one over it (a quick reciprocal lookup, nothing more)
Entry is 0.0917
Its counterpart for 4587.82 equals 0.0793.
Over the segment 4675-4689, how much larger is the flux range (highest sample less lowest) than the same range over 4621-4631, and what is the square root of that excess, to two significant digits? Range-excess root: 1.2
